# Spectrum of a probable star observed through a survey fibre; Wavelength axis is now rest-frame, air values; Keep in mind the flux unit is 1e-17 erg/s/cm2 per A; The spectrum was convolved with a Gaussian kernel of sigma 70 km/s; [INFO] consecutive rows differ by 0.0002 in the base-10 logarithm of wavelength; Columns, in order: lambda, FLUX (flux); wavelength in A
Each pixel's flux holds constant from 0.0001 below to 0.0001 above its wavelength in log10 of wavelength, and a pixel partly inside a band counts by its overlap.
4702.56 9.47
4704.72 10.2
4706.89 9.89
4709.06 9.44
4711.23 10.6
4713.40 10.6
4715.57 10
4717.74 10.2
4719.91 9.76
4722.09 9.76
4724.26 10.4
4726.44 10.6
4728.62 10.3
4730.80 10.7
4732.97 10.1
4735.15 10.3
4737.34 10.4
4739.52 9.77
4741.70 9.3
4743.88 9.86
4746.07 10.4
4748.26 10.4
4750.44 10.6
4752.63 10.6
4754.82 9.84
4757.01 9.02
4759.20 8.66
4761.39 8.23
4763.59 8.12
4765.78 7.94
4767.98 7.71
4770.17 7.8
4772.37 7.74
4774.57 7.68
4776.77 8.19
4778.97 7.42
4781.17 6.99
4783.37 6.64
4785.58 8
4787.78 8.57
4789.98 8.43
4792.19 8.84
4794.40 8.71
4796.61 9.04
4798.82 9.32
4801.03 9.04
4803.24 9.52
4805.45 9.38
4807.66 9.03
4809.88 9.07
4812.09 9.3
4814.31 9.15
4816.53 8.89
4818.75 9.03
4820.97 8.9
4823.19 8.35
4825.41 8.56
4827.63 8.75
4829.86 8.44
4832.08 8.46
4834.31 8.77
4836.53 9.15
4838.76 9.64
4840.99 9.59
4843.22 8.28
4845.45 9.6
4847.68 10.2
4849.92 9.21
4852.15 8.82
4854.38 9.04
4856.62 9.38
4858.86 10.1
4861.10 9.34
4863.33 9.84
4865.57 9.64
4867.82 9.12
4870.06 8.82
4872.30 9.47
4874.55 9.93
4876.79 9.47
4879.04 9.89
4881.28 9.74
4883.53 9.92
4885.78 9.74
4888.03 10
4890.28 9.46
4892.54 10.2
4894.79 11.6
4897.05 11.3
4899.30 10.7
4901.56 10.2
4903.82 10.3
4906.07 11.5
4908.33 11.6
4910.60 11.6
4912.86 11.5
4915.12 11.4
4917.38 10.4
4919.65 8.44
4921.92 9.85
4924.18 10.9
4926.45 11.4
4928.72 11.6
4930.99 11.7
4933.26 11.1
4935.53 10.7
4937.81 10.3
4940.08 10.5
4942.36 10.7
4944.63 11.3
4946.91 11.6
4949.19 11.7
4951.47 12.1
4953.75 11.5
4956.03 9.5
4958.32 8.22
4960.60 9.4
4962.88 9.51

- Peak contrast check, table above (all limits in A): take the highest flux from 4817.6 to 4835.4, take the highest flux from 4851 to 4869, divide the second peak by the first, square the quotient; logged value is 1.25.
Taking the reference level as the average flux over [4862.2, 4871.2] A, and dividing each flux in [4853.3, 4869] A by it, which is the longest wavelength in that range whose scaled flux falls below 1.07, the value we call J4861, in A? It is 4867.82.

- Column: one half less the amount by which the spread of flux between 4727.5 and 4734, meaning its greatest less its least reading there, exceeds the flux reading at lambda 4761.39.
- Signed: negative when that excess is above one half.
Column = 8.1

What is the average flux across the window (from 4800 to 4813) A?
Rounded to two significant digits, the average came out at 9.2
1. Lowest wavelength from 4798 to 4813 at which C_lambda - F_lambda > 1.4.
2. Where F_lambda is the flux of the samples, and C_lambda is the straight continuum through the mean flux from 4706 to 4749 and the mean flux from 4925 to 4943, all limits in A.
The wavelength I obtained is 4801.03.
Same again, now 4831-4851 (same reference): 4832.08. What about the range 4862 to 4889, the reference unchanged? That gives 4867.82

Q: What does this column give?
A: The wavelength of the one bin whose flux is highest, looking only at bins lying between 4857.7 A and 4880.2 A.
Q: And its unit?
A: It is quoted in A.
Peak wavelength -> 4858.86 A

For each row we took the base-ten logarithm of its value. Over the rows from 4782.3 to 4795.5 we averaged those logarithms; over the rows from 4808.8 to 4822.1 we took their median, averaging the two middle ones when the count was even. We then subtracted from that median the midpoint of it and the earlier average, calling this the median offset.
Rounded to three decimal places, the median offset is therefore 0.022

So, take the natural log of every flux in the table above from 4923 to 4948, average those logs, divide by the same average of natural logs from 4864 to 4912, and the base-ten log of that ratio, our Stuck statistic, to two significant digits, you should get 0.016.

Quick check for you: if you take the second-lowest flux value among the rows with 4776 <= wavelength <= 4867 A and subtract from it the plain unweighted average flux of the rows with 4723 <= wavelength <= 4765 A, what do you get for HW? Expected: -2.9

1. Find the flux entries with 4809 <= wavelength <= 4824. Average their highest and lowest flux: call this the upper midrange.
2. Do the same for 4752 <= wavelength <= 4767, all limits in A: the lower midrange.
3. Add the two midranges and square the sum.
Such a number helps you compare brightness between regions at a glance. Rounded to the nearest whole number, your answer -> 327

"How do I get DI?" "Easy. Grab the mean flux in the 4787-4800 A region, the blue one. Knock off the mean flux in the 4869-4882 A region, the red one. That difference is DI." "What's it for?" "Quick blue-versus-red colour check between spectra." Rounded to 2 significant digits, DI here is -0.73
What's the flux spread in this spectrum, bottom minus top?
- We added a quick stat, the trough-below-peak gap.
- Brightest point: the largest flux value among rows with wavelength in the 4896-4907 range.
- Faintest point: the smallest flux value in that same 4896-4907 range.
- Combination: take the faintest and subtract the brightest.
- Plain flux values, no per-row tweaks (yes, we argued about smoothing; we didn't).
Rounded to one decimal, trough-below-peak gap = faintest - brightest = -1.3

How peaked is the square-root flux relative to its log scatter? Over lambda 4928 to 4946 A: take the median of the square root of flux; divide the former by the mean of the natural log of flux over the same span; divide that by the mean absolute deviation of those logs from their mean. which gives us 35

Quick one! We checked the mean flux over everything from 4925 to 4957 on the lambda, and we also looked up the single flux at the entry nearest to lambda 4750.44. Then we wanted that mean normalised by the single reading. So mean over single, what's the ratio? 1.05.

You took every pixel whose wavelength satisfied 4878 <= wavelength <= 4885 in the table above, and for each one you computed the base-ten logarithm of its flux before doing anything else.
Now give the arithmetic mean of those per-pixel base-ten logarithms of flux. 0.99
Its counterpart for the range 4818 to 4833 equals 0.94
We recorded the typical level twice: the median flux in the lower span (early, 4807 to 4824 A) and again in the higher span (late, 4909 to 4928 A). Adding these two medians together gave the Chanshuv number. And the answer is 20.2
